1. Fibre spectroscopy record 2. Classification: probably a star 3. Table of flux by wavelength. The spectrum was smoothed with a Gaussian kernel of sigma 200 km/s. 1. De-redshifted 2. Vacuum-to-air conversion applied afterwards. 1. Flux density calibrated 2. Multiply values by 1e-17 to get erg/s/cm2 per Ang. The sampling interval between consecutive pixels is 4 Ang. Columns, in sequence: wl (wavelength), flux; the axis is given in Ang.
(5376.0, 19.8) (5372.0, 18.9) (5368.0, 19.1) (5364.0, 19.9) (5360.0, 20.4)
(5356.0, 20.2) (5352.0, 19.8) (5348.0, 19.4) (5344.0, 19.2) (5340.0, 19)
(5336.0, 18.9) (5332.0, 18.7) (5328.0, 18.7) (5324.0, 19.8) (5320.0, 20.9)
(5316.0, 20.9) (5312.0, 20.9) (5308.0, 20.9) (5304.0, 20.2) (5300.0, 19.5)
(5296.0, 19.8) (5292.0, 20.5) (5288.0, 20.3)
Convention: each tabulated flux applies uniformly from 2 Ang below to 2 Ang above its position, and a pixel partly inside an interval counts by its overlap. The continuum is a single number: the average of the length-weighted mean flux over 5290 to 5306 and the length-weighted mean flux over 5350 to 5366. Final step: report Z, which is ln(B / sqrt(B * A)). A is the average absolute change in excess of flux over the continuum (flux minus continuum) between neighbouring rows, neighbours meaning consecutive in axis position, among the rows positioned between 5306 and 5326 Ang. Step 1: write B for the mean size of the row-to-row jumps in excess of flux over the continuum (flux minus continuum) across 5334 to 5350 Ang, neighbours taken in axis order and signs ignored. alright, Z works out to -0.25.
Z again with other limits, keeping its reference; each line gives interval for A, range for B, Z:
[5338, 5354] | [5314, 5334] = 0.36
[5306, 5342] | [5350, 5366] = 0.08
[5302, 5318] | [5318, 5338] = 0.47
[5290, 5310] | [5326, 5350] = -0.73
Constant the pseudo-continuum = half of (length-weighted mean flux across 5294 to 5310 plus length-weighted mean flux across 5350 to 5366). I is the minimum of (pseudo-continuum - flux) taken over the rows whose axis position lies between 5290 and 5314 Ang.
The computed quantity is -0.81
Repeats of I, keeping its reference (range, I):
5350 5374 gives -0.31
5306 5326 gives -0.81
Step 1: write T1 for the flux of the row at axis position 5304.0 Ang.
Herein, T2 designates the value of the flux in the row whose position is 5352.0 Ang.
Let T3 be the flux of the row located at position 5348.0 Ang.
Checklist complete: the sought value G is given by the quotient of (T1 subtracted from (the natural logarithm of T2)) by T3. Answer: -0.887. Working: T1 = 20.2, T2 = 19.8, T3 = 19.4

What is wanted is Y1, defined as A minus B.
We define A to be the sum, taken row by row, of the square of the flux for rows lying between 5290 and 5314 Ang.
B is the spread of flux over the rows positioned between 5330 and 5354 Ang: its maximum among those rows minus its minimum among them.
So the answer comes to 2473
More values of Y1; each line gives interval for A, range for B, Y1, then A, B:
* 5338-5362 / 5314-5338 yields 2320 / 2322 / 2.20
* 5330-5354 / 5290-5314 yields 2204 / 2205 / 1.40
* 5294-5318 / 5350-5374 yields 2489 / 2491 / 1.50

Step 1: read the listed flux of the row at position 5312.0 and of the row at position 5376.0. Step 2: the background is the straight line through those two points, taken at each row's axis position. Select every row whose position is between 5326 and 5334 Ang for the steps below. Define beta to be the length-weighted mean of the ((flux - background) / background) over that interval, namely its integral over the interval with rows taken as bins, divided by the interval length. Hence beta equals -0.09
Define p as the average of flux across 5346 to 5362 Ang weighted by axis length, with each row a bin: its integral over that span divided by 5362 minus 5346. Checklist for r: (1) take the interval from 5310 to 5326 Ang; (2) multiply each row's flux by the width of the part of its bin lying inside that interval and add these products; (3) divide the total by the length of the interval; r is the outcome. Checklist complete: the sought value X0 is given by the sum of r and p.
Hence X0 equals 40.6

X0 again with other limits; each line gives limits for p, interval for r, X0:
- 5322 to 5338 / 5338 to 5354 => 38.4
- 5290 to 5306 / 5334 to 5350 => 39.1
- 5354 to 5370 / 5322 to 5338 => 38.9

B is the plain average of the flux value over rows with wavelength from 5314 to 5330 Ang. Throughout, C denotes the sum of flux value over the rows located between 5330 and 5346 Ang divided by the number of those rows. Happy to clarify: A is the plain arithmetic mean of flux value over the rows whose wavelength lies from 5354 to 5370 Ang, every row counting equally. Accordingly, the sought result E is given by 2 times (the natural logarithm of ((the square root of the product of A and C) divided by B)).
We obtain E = -0.07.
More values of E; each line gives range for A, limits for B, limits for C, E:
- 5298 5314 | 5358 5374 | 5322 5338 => 0.01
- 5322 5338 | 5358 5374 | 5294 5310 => 0.00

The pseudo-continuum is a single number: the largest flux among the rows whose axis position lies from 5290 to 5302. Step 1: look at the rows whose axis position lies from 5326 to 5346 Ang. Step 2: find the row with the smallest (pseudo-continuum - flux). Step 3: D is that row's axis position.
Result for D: 5344.0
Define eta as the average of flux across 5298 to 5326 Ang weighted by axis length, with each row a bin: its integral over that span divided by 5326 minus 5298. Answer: 20.4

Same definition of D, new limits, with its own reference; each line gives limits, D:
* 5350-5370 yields 5360.0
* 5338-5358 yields 5356.0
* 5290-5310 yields 5308.0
